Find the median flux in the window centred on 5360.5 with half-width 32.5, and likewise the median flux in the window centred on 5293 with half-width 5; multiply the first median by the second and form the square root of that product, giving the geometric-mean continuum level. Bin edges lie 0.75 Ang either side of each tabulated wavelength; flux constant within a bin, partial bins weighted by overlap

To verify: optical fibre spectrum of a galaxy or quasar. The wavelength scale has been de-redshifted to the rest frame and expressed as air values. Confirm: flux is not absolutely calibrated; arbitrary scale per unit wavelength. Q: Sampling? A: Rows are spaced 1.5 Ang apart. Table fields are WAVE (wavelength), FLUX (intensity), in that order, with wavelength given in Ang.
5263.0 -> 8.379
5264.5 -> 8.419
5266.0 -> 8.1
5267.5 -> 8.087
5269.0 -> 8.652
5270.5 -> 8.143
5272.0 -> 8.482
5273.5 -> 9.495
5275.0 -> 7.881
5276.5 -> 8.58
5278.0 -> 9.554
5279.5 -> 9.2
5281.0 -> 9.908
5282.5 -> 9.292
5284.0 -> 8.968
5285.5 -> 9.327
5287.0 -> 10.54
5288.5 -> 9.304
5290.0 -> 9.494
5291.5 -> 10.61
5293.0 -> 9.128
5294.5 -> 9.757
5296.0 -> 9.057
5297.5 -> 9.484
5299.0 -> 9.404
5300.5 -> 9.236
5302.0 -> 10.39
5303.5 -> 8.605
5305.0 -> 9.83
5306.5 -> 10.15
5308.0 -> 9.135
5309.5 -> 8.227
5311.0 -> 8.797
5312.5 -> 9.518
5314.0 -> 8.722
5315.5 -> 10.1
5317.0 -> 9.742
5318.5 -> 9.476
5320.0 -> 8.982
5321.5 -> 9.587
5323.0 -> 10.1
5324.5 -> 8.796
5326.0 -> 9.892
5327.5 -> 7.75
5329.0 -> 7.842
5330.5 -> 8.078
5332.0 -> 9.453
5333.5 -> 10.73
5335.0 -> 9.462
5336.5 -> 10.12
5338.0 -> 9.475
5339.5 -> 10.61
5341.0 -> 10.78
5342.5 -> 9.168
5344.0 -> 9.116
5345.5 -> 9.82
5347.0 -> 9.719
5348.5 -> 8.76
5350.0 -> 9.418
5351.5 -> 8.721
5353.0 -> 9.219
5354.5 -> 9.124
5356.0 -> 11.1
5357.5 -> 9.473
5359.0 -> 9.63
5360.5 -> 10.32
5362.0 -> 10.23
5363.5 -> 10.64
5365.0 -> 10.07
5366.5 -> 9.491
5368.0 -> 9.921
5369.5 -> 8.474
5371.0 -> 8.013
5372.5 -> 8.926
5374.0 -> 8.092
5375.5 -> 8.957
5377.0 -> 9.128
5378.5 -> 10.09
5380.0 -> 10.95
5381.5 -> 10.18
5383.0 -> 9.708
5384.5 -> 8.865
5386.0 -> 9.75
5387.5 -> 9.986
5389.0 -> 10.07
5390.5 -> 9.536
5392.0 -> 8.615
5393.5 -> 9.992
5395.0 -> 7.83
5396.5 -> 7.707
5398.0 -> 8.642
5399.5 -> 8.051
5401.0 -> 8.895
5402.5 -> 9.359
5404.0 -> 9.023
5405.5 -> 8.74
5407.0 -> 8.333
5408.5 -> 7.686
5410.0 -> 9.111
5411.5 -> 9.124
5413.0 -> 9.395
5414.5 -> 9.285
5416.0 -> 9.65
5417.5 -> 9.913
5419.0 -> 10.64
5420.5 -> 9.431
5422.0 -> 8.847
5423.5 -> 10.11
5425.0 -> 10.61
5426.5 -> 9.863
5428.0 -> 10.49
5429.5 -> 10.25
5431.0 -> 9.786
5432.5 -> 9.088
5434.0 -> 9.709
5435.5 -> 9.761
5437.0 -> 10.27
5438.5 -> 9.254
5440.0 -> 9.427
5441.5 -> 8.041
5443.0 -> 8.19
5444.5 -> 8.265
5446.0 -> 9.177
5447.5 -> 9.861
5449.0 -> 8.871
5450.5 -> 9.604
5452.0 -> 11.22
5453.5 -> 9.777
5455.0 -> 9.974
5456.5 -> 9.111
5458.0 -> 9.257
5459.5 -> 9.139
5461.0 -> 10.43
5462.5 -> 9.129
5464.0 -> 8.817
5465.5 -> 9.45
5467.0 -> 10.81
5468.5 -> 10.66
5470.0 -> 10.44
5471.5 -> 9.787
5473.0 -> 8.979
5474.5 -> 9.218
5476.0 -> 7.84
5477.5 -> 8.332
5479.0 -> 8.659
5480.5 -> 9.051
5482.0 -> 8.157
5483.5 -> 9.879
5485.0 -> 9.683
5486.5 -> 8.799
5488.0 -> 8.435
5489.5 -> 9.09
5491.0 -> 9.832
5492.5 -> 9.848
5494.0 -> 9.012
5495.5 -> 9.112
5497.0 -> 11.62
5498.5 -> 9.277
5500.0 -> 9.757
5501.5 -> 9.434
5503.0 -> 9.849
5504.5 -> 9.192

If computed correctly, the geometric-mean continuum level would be 9.49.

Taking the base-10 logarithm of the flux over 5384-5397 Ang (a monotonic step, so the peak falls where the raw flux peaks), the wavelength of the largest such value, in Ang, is 5389.0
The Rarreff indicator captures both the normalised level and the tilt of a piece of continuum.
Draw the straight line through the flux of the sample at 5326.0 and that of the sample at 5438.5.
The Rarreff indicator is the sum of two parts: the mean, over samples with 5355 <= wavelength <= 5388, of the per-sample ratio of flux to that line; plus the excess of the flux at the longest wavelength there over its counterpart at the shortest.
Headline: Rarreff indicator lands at -0.1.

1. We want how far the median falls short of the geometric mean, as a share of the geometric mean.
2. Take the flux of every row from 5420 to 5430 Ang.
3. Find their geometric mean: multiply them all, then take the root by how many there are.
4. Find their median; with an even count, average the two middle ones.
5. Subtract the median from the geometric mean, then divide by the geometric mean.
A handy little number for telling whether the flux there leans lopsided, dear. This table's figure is -0.019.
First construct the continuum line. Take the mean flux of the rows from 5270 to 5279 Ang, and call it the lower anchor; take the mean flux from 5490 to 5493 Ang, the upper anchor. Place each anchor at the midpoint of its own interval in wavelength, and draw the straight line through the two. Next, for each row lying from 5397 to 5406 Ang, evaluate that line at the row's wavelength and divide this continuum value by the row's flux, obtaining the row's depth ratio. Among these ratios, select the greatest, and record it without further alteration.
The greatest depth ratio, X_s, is 1.16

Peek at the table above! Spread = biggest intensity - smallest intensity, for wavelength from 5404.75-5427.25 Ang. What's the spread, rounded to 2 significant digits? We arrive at 3.0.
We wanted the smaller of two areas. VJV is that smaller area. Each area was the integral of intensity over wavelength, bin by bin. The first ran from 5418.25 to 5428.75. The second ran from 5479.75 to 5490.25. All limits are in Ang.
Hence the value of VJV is 94.6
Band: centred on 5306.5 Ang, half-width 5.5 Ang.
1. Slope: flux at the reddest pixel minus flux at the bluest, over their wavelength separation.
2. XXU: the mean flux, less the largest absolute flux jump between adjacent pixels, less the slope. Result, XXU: 7.70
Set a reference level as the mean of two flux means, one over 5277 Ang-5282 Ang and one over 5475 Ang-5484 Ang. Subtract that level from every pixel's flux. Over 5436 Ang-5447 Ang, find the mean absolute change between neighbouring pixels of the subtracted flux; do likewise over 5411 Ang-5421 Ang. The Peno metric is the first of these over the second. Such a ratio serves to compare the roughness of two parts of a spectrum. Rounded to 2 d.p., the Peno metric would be 1.26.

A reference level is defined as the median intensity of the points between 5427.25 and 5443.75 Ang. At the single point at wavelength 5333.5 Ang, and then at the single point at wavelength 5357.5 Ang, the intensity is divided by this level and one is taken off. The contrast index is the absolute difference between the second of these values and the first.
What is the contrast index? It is 0.129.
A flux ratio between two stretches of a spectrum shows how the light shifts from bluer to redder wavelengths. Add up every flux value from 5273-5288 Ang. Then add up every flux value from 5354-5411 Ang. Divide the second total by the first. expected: 3.8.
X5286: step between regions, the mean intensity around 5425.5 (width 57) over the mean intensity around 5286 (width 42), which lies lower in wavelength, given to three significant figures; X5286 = 1.01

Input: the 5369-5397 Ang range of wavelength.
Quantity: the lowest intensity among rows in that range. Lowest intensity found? 7.707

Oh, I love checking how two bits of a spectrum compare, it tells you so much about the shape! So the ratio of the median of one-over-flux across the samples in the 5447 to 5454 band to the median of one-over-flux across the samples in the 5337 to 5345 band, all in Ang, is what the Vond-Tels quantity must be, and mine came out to 0.97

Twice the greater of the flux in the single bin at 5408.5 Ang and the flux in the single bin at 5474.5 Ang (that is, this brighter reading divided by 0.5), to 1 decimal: 18.4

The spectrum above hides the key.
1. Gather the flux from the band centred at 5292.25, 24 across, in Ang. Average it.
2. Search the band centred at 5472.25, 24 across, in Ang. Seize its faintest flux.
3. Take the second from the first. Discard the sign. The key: 1.7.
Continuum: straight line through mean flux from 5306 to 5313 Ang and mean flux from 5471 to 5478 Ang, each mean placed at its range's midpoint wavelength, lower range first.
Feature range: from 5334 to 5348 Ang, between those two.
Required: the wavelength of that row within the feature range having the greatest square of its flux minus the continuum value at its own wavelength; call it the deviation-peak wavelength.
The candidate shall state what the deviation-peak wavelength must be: 5341.0 Ang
